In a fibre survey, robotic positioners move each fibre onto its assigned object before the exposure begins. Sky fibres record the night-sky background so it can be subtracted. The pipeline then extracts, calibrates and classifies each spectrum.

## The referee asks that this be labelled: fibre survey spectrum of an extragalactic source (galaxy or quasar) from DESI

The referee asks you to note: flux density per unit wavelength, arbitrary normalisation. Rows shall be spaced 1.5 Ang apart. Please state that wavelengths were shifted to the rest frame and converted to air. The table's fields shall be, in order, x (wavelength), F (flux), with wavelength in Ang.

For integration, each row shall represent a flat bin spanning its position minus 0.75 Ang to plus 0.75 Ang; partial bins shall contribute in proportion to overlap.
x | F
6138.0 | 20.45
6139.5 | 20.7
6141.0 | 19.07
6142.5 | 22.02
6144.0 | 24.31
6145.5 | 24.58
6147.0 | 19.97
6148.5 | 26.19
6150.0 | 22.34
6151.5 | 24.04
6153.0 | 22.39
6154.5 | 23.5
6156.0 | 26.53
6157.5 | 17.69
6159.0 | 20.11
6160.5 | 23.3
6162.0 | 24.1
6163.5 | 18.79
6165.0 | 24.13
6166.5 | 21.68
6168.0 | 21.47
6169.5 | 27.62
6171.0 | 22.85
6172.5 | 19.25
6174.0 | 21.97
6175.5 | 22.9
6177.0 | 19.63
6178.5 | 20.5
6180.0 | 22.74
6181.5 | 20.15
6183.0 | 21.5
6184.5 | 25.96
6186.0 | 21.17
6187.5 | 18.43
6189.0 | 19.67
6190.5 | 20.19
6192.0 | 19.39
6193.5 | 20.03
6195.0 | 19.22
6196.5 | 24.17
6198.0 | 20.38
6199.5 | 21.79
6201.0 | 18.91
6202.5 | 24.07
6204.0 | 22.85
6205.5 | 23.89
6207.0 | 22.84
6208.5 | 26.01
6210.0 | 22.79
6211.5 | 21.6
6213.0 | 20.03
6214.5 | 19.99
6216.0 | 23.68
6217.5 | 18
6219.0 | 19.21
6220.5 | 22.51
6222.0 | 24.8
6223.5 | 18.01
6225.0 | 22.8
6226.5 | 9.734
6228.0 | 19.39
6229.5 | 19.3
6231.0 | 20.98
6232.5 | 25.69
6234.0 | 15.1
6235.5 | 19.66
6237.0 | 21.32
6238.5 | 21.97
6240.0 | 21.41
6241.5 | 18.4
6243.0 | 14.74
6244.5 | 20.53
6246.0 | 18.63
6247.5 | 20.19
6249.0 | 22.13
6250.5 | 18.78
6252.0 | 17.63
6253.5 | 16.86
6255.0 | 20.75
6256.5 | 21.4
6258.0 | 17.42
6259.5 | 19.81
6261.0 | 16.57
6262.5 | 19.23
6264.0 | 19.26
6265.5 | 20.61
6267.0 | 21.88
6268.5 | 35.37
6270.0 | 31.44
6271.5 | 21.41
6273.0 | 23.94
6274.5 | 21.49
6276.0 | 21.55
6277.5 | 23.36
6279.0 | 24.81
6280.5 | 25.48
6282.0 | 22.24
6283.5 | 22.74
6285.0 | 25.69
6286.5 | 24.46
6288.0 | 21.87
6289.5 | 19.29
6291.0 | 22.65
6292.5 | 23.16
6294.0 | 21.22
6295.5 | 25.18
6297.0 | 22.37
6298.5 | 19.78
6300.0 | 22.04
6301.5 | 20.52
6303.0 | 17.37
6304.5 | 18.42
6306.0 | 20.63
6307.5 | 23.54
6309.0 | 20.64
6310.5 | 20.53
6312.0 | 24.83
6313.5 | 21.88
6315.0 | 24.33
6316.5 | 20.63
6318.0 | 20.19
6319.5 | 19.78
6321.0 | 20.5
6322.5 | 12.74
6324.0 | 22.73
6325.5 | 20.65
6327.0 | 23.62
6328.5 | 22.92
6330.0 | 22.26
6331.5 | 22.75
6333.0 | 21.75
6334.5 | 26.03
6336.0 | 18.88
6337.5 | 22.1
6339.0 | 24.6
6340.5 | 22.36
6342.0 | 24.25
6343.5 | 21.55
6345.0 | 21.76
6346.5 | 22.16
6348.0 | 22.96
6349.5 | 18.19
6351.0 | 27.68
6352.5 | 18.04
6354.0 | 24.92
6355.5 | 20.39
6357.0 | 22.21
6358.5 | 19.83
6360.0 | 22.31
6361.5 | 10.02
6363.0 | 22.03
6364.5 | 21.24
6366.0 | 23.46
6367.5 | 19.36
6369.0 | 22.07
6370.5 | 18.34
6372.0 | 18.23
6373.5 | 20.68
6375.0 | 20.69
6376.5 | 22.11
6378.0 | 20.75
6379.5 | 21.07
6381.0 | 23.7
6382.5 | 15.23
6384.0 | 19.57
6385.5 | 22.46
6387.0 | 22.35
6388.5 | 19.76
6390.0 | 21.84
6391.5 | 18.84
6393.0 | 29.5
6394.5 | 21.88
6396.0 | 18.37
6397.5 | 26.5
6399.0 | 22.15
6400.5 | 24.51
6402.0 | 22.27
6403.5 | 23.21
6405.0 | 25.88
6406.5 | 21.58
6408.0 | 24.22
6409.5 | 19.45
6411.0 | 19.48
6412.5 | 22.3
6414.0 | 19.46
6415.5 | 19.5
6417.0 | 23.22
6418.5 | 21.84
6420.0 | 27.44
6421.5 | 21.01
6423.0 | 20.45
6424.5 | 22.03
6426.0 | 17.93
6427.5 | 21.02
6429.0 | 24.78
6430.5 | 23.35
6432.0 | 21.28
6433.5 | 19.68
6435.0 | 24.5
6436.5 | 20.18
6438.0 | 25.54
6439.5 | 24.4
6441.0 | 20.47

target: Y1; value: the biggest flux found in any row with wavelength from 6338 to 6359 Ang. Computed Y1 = 27.68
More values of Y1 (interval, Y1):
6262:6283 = 35.37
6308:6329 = 24.83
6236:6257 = 22.13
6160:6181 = 27.62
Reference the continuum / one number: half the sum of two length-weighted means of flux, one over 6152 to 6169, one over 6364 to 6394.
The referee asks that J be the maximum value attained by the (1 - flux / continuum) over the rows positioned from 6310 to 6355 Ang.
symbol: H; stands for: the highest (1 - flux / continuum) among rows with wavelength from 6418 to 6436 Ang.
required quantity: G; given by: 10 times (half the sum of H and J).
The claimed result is 2.9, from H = 0.17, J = 0.41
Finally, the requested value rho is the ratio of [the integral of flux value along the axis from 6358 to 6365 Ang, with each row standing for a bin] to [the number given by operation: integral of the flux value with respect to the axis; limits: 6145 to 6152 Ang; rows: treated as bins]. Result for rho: 0.81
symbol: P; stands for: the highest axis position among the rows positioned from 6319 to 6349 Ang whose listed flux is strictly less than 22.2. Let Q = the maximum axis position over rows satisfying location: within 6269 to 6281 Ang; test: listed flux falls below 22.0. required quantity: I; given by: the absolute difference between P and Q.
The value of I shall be 70.5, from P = 6346.5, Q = 6276.0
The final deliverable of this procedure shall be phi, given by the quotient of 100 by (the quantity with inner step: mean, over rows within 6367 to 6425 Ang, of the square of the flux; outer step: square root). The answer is 4.59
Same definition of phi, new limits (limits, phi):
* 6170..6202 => 4.75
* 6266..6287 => 4.00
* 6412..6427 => 4.62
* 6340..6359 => 4.51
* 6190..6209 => 4.56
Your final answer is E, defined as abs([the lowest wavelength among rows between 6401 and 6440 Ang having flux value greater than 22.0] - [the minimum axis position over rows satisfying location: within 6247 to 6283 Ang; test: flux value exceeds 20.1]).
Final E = 154.5 Ang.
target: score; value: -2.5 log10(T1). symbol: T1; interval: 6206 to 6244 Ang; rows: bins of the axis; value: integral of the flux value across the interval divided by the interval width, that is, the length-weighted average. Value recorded -3.28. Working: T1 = 20.4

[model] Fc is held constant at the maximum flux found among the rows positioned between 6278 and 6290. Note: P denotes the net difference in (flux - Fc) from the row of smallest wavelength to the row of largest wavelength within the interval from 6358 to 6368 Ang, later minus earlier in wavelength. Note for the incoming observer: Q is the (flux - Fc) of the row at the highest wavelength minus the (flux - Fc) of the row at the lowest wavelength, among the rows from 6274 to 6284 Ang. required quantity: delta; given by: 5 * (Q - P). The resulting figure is 9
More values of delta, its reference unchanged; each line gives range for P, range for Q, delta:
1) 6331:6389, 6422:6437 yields 14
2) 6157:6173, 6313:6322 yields -15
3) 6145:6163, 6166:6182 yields -5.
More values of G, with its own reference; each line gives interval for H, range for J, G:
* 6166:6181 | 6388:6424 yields 1.3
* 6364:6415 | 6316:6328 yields 3.5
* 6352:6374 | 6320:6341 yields 4.7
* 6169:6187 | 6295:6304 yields 1.5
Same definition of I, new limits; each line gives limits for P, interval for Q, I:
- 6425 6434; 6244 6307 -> 127.5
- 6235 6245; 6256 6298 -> 49.5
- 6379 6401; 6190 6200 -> 199.5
